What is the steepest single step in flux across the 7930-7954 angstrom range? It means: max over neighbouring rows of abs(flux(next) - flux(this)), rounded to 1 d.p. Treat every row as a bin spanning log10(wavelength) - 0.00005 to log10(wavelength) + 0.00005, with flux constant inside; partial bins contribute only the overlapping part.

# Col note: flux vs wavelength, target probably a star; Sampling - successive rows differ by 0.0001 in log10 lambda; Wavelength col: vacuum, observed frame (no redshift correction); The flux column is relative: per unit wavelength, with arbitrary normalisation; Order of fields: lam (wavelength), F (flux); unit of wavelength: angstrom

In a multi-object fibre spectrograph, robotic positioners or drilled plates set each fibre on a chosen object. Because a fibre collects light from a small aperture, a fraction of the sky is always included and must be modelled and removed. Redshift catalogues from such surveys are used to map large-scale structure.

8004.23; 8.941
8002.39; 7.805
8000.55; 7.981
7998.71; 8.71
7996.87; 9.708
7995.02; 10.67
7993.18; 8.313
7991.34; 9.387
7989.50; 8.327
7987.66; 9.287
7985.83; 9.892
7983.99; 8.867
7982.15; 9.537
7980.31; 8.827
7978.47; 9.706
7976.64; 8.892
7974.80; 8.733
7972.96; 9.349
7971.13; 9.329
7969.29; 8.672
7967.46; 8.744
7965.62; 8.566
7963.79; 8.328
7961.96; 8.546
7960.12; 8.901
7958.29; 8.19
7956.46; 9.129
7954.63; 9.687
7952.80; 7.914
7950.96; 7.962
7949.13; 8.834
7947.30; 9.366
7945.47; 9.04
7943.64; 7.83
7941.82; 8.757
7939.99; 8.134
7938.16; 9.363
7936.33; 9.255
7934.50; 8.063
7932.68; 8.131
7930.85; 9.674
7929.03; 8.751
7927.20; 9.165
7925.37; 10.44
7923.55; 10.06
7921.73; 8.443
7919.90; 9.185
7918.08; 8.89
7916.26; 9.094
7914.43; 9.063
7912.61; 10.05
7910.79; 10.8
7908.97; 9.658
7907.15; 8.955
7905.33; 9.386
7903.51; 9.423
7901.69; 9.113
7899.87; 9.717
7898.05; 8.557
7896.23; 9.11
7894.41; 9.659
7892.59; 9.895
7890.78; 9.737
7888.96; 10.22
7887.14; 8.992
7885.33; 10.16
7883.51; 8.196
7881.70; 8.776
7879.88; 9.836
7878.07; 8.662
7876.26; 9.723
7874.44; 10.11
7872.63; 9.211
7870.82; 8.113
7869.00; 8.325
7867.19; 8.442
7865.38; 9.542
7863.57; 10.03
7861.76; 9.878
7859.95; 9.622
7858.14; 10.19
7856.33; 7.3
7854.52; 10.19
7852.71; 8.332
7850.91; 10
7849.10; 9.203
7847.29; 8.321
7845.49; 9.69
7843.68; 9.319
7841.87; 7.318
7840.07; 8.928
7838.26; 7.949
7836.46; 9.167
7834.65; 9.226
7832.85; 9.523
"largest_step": 1.5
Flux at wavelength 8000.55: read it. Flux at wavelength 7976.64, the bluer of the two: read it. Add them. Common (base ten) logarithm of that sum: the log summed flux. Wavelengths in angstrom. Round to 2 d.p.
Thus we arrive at 1.23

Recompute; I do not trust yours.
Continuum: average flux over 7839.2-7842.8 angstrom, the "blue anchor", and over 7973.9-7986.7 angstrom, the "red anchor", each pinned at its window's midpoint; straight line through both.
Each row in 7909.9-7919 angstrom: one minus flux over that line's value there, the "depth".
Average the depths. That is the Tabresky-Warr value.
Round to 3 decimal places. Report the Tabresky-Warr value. -0.102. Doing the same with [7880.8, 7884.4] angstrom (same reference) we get -0.005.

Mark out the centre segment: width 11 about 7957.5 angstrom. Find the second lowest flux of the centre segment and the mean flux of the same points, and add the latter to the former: 16.9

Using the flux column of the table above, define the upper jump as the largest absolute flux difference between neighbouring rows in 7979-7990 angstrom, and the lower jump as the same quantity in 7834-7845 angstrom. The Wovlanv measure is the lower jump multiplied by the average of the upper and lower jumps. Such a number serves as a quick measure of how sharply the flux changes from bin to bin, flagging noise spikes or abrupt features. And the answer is 3.0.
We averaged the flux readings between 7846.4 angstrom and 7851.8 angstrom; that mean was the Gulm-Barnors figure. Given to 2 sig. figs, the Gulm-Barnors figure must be 9.2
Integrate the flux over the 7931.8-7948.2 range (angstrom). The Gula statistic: 142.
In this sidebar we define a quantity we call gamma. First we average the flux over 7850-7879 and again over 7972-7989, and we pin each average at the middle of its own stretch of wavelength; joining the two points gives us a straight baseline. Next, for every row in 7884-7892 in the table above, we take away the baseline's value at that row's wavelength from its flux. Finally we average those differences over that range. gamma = 0.5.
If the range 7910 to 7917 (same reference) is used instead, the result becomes 0.5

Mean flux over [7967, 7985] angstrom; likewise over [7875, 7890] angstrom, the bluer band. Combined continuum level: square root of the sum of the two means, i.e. 4.29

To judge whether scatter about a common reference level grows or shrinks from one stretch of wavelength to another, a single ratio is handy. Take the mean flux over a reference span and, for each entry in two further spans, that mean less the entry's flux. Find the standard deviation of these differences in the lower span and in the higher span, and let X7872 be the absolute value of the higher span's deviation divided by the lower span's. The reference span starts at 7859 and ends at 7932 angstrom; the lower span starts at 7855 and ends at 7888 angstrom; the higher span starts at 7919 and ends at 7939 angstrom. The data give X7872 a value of 0.9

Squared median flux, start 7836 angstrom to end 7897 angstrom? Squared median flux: 86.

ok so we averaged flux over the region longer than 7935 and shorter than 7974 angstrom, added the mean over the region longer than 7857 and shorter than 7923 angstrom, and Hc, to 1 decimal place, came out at 18.1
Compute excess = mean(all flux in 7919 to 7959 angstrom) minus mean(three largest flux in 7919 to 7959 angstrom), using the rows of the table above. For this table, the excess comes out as -1.18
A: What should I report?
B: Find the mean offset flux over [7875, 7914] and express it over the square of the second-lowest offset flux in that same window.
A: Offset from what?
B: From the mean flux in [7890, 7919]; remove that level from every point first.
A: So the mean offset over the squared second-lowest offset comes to 0.02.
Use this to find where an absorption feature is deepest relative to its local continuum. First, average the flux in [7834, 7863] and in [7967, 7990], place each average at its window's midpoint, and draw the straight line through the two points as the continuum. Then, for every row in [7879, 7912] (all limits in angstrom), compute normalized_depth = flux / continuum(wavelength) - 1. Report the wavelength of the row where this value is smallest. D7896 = 7883.51 angstrom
